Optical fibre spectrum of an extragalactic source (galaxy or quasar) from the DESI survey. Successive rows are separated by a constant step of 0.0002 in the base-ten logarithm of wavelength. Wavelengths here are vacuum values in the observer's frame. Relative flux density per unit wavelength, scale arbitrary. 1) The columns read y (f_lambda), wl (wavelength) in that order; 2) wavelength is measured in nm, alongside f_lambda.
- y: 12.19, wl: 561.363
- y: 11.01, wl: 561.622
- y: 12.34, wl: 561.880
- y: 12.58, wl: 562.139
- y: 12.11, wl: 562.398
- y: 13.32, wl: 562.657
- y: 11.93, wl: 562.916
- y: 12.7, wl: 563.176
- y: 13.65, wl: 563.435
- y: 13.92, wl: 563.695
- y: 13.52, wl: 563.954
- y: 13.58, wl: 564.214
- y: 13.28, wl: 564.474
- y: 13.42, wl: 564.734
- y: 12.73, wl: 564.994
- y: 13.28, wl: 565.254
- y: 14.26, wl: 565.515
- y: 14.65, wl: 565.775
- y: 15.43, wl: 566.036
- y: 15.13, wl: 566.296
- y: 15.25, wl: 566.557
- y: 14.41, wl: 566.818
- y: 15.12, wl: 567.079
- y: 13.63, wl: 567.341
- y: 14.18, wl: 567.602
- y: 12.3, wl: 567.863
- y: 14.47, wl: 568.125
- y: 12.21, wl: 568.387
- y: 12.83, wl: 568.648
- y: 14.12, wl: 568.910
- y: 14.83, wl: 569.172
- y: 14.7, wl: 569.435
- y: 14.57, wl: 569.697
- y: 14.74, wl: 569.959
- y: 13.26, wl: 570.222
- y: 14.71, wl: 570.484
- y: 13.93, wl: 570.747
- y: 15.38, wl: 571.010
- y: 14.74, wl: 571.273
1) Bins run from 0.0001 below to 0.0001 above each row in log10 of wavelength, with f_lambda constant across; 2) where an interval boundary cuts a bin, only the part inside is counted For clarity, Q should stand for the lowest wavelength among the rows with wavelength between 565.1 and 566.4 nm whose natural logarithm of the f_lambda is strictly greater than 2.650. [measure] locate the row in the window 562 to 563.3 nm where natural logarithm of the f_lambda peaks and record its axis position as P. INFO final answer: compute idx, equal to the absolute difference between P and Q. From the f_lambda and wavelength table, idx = 2.86 nm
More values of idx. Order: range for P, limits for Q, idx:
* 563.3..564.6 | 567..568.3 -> 3.38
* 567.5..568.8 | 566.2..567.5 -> 1.83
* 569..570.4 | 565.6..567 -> 3.40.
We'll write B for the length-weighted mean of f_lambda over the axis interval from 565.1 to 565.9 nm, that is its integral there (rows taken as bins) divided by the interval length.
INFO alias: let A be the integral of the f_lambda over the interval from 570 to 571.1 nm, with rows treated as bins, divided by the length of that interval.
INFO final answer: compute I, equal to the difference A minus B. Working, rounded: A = 14.3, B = 14.0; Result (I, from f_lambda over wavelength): 0.3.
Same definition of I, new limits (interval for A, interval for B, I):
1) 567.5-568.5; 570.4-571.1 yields -1.3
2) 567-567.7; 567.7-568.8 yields 1.2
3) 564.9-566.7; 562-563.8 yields 1.6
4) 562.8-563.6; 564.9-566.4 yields -1.5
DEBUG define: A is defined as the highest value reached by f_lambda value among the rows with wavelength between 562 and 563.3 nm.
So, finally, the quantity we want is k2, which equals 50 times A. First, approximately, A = 13.32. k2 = 666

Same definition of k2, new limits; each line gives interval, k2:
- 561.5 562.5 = 629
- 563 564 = 696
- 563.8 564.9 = 679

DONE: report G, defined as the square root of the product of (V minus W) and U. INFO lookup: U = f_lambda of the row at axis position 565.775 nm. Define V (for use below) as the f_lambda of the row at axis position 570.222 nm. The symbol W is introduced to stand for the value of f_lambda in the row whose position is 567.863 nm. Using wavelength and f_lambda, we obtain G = 3.8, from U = 14.65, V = 13.26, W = 12.3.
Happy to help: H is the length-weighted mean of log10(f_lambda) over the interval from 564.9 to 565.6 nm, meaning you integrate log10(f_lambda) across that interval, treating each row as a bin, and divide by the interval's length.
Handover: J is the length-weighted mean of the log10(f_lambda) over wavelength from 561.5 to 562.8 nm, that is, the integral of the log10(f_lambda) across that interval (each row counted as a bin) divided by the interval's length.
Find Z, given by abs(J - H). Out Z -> 0.037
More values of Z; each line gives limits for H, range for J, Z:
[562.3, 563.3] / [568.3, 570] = 0.049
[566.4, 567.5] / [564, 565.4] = 0.041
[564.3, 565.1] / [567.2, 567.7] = 0.022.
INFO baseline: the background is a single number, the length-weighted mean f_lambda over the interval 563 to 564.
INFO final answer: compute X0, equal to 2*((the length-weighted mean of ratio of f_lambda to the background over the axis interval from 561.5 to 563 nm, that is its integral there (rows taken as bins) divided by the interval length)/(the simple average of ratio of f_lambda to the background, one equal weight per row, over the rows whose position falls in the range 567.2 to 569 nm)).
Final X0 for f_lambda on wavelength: 1.83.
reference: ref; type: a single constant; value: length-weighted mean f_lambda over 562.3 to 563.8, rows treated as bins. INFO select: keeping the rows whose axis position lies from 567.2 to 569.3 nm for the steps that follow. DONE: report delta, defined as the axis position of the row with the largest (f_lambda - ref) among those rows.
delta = 569.172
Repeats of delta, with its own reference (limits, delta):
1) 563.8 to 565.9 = 565.775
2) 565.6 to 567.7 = 566.036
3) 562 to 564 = 563.695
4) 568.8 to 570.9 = 569.172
